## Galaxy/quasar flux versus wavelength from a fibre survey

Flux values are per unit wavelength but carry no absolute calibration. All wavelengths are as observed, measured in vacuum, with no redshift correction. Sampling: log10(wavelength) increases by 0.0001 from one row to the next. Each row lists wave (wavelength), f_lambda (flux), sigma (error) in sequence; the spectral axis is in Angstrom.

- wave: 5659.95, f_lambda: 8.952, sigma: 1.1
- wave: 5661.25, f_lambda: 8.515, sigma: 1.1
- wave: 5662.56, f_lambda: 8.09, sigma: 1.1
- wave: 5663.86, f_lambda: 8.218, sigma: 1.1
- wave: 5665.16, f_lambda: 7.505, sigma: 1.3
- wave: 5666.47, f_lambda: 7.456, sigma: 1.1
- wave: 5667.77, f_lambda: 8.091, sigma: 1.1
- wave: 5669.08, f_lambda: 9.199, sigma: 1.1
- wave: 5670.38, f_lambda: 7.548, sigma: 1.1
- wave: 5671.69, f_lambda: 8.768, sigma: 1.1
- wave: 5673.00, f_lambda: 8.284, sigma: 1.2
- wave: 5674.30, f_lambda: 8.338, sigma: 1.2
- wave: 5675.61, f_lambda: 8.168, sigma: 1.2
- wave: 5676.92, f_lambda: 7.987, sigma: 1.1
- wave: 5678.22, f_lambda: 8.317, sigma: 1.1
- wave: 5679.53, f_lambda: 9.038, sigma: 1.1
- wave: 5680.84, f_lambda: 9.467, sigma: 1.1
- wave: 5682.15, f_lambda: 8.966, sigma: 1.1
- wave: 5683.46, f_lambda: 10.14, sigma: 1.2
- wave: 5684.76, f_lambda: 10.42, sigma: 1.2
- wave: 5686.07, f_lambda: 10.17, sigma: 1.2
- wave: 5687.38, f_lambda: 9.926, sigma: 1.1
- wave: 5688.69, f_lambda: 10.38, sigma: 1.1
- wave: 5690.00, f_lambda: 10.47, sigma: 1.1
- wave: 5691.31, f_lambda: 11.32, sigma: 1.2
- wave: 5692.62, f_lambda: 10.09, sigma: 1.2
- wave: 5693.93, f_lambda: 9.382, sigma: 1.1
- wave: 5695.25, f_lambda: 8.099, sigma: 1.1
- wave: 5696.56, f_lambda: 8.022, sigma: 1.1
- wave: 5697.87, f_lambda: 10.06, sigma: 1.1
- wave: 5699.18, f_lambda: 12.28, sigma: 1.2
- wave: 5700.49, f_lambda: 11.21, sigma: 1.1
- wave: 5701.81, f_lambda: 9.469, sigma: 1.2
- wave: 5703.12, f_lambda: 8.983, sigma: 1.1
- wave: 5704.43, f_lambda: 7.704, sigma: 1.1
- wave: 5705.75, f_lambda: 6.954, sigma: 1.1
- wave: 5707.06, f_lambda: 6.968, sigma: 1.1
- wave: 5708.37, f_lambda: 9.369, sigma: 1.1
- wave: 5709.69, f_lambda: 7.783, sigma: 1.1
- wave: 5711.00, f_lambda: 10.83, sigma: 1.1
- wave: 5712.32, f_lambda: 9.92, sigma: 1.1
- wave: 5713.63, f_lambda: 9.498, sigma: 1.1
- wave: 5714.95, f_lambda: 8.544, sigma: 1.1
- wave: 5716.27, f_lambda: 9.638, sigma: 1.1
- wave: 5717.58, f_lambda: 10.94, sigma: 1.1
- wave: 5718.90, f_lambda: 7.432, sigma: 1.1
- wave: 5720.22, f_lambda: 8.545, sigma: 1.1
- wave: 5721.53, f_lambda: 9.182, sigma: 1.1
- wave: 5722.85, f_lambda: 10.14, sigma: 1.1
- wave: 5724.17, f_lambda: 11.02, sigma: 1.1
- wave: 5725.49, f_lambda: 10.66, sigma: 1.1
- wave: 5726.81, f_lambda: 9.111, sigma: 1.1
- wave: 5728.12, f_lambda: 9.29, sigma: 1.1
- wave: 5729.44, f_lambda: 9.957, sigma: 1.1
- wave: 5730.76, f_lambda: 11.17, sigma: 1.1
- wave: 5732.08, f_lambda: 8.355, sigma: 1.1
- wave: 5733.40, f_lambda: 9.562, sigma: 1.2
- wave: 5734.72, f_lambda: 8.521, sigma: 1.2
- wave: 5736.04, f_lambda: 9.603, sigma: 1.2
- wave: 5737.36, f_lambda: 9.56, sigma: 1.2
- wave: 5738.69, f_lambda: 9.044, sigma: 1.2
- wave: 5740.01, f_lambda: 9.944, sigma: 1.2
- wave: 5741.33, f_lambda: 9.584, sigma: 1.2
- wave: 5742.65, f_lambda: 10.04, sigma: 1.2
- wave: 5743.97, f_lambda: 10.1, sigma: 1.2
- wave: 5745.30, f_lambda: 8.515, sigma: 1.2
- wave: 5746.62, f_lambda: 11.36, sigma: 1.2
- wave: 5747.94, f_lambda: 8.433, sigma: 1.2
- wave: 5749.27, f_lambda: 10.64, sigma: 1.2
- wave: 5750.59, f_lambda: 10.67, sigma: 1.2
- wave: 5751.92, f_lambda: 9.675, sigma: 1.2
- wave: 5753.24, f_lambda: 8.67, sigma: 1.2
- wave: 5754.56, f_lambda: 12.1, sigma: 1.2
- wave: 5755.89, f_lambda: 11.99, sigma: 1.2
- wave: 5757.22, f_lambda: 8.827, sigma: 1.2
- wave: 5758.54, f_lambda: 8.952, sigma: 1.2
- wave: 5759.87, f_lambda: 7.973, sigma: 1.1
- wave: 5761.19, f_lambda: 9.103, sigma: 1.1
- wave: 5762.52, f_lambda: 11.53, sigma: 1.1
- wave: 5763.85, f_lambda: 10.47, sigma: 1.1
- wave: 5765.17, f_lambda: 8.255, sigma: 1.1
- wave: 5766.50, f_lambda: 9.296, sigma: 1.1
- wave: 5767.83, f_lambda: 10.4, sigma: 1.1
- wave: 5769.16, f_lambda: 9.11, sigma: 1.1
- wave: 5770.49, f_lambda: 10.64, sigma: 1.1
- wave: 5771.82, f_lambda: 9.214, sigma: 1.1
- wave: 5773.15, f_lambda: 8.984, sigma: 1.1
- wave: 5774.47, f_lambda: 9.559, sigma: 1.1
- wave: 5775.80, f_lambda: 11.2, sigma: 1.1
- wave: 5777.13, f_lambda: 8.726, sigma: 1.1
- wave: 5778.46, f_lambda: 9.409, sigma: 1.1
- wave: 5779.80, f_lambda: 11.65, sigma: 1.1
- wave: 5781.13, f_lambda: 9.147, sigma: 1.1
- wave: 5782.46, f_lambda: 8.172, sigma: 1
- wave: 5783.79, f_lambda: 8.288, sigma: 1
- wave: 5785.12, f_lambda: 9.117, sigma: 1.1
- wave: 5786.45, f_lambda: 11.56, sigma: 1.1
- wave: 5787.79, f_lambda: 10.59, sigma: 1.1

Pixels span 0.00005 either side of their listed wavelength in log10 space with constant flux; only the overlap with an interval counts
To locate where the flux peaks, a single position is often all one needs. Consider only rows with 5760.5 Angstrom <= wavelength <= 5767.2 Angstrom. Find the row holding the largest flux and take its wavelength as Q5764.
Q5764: 5762.52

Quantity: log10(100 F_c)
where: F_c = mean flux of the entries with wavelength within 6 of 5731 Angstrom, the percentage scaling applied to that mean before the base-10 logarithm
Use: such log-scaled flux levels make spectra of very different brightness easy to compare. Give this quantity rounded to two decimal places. 2.98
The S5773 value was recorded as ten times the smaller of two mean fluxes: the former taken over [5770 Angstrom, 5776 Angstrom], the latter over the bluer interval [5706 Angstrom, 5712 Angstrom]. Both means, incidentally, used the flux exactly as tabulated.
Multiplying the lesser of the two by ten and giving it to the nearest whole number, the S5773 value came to 87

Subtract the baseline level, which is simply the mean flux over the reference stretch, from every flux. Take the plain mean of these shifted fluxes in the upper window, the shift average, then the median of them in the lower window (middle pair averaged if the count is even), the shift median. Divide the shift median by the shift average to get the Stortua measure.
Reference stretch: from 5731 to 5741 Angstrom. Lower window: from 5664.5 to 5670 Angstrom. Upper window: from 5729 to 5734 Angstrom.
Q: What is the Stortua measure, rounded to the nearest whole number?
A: -3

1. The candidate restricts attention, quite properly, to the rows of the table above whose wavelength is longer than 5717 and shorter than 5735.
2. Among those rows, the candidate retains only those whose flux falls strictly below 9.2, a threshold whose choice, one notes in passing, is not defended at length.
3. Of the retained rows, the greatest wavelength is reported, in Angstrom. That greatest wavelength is 5734.72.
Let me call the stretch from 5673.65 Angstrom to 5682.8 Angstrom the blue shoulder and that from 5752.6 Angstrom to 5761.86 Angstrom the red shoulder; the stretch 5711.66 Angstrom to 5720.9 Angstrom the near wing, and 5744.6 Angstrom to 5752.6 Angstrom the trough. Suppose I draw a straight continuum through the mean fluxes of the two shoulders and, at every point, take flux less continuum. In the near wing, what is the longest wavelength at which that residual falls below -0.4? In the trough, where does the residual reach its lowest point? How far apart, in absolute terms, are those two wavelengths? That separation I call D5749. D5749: 27.7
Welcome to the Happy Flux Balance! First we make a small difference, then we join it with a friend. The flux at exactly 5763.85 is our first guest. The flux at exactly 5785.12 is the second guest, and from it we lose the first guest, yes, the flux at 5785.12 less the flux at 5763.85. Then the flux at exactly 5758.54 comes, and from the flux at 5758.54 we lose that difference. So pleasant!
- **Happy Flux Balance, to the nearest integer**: 10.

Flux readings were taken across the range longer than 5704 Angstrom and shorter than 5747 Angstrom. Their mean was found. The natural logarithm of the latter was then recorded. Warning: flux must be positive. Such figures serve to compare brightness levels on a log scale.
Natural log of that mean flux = 2.24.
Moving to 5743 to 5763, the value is 2.29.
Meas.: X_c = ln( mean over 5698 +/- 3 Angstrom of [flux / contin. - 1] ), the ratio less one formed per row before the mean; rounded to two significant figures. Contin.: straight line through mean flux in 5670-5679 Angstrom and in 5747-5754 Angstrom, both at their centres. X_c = -1.9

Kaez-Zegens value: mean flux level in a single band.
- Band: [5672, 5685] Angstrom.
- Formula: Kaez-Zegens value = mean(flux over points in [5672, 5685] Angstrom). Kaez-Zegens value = 8.9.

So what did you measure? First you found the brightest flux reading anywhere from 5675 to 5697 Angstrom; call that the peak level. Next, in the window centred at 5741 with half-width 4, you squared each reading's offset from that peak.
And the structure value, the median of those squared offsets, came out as 2.5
